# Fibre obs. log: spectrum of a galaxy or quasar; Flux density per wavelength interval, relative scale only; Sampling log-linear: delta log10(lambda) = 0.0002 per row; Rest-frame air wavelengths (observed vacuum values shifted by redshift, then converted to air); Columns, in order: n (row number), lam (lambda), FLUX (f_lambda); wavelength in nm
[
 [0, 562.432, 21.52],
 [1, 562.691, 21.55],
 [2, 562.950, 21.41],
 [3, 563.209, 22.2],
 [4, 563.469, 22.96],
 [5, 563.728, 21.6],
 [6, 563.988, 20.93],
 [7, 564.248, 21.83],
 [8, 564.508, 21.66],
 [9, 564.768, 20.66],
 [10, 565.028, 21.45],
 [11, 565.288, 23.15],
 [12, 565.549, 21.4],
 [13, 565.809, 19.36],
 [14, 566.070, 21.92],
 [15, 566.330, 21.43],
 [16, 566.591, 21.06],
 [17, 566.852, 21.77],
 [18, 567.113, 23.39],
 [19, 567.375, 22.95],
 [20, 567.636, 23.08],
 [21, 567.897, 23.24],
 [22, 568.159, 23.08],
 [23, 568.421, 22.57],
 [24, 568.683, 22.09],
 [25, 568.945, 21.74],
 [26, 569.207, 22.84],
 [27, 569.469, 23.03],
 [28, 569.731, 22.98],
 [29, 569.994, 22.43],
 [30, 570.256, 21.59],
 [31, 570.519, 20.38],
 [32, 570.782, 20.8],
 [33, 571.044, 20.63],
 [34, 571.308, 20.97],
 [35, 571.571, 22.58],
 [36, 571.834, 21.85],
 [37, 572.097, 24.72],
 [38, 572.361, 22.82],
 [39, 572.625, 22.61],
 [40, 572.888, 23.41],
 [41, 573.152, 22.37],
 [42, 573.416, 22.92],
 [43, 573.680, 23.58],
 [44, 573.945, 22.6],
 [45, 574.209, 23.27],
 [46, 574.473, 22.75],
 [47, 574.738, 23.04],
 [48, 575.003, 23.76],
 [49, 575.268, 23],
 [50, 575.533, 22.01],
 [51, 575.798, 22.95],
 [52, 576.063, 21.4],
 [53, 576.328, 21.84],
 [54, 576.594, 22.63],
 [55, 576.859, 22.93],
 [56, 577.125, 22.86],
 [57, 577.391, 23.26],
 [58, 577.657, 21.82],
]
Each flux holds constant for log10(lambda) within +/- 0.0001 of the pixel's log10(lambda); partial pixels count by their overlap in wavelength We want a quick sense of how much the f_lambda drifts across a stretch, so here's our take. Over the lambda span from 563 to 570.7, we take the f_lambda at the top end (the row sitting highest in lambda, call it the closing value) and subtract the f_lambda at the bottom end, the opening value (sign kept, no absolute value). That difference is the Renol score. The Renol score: -1.8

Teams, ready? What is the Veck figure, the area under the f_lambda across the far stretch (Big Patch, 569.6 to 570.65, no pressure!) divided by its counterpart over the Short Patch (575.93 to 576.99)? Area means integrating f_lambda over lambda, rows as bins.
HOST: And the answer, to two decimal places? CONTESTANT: 0.97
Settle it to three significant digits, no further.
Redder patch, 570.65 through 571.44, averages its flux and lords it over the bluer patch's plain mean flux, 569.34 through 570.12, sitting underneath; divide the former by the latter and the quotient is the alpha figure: 0.912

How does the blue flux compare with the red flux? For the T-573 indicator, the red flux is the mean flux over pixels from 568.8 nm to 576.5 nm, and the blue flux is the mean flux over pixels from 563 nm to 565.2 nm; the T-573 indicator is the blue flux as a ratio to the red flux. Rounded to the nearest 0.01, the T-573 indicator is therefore 0.97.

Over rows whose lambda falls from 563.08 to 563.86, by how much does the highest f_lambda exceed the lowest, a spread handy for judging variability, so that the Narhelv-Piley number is 1.4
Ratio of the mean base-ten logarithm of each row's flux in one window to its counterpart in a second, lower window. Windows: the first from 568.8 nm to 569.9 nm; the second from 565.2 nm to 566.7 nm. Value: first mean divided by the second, 1.019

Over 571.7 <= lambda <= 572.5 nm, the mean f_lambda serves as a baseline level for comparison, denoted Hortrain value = 23.1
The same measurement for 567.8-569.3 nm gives 22.6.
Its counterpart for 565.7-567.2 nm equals 21.5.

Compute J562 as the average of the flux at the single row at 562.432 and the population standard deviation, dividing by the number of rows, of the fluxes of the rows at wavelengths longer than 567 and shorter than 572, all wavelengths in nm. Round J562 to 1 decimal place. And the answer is 11.2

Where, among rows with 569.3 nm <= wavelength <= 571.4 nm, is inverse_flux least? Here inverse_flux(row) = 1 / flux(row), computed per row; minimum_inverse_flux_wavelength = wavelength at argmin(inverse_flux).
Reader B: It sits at 569.469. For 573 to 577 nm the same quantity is 575.003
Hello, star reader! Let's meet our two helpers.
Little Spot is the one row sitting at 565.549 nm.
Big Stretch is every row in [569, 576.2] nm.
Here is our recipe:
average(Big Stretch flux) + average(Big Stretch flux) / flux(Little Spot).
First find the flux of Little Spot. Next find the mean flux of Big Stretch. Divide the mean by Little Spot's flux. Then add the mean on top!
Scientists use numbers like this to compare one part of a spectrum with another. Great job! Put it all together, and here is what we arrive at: 23.5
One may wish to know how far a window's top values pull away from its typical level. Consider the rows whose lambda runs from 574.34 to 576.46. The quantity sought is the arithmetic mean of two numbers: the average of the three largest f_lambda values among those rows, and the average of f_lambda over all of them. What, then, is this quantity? 22.9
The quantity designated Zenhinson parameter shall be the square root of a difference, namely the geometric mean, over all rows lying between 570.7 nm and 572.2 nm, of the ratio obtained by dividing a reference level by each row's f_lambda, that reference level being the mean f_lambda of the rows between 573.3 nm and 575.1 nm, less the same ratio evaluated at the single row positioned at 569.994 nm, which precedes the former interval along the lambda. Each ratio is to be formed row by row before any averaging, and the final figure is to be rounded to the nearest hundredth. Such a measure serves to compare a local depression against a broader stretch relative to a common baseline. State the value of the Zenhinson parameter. 0.16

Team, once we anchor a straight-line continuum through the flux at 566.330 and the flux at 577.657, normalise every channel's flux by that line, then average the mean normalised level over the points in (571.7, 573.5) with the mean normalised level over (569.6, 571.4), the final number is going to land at 1.026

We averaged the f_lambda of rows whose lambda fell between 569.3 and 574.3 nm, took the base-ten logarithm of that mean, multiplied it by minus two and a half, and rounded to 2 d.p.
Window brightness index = -3.38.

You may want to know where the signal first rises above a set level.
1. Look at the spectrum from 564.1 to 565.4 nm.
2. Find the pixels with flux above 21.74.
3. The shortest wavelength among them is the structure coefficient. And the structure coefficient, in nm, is 564.248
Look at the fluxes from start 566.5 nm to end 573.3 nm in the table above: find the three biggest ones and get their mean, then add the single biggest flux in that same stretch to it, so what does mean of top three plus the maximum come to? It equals 48.6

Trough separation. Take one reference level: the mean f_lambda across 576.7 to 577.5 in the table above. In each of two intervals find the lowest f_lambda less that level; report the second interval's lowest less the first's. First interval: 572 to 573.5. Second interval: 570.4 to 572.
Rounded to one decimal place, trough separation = -2.0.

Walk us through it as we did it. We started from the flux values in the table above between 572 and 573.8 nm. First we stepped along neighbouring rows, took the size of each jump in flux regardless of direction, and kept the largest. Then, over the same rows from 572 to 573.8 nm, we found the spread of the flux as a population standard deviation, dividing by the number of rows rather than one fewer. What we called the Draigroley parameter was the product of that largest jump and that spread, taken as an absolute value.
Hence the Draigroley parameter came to 1.4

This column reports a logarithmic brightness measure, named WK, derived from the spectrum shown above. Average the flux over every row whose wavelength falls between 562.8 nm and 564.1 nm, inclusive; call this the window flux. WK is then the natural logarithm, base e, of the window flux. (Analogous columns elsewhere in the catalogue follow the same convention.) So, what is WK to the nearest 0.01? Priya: 3.08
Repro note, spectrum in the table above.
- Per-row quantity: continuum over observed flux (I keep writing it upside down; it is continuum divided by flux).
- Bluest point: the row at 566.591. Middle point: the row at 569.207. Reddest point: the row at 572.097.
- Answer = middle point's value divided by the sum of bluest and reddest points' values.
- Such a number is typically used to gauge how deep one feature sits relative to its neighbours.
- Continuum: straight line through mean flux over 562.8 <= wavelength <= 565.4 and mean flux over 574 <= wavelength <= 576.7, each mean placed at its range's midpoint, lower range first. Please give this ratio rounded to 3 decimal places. 0.498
